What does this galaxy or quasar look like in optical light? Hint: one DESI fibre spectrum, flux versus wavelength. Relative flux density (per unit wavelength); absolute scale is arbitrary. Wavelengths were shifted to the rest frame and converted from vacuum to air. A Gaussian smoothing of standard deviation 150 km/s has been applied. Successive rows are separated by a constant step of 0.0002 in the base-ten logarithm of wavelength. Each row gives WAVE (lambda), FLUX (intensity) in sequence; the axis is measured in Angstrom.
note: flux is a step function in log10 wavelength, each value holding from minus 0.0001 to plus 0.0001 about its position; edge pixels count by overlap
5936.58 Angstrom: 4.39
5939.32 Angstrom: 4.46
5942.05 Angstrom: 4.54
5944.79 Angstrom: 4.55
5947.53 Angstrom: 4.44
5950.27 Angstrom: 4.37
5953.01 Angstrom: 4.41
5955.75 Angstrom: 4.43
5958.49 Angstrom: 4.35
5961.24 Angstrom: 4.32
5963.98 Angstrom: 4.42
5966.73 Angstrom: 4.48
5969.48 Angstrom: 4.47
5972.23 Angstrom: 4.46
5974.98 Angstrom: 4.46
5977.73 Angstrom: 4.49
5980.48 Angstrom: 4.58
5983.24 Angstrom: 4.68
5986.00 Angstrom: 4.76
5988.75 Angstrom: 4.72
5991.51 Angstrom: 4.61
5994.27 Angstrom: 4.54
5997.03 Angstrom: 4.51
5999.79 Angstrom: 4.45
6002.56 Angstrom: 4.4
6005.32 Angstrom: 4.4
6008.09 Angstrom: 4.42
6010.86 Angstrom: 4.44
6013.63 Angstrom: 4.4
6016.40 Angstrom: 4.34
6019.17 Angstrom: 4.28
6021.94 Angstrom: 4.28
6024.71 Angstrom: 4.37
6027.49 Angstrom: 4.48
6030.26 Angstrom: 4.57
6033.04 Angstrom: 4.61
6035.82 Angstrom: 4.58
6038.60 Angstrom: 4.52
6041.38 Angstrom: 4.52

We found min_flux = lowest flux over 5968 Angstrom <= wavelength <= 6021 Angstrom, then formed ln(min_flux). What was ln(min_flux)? 1.454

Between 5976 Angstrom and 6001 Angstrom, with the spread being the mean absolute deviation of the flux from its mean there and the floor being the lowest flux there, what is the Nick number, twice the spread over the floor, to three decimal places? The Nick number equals 0.040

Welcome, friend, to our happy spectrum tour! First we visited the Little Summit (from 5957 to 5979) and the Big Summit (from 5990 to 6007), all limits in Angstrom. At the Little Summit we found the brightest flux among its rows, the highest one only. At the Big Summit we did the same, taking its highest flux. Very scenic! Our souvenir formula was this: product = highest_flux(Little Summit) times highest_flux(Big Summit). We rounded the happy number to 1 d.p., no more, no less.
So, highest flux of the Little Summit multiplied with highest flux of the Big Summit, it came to 20.7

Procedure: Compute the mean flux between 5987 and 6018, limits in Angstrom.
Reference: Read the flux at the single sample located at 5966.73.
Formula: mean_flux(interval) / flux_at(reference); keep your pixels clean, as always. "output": 0.999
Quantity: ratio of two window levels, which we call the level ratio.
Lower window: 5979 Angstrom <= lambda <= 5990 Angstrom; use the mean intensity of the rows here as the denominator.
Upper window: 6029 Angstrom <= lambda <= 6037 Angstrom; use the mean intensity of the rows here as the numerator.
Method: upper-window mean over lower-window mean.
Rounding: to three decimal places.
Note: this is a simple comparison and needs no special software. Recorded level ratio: 0.979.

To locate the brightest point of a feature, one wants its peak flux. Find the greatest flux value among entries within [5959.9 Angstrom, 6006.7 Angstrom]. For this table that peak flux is 4.76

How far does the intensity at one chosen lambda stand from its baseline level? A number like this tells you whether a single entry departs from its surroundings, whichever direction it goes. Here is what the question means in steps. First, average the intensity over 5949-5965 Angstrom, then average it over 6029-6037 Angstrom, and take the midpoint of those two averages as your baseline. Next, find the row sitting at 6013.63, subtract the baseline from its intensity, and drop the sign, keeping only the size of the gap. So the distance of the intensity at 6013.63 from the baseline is 0.08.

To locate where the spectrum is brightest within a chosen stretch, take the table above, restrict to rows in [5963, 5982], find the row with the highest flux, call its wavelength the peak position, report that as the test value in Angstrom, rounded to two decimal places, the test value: 5980.48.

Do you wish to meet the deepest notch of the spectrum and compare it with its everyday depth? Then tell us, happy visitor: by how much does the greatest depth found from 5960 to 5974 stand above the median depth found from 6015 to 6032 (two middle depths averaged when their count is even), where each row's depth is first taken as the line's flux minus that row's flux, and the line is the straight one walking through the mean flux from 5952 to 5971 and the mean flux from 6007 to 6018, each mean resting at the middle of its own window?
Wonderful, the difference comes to 0.05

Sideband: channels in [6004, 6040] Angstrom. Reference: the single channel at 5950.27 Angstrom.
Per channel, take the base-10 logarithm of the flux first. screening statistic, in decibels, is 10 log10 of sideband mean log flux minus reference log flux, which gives -21.8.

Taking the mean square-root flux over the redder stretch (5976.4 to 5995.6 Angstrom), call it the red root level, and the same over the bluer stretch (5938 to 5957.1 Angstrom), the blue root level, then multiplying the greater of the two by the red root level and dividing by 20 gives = 0.231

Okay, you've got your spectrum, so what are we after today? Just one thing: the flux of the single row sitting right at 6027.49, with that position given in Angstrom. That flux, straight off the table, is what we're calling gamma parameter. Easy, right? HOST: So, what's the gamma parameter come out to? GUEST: 4.48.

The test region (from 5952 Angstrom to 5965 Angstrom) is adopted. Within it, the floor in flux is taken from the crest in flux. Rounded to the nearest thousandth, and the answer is 0.110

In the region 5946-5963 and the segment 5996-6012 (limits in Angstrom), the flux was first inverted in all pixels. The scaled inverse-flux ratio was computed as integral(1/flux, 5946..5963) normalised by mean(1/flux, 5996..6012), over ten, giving 1.7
